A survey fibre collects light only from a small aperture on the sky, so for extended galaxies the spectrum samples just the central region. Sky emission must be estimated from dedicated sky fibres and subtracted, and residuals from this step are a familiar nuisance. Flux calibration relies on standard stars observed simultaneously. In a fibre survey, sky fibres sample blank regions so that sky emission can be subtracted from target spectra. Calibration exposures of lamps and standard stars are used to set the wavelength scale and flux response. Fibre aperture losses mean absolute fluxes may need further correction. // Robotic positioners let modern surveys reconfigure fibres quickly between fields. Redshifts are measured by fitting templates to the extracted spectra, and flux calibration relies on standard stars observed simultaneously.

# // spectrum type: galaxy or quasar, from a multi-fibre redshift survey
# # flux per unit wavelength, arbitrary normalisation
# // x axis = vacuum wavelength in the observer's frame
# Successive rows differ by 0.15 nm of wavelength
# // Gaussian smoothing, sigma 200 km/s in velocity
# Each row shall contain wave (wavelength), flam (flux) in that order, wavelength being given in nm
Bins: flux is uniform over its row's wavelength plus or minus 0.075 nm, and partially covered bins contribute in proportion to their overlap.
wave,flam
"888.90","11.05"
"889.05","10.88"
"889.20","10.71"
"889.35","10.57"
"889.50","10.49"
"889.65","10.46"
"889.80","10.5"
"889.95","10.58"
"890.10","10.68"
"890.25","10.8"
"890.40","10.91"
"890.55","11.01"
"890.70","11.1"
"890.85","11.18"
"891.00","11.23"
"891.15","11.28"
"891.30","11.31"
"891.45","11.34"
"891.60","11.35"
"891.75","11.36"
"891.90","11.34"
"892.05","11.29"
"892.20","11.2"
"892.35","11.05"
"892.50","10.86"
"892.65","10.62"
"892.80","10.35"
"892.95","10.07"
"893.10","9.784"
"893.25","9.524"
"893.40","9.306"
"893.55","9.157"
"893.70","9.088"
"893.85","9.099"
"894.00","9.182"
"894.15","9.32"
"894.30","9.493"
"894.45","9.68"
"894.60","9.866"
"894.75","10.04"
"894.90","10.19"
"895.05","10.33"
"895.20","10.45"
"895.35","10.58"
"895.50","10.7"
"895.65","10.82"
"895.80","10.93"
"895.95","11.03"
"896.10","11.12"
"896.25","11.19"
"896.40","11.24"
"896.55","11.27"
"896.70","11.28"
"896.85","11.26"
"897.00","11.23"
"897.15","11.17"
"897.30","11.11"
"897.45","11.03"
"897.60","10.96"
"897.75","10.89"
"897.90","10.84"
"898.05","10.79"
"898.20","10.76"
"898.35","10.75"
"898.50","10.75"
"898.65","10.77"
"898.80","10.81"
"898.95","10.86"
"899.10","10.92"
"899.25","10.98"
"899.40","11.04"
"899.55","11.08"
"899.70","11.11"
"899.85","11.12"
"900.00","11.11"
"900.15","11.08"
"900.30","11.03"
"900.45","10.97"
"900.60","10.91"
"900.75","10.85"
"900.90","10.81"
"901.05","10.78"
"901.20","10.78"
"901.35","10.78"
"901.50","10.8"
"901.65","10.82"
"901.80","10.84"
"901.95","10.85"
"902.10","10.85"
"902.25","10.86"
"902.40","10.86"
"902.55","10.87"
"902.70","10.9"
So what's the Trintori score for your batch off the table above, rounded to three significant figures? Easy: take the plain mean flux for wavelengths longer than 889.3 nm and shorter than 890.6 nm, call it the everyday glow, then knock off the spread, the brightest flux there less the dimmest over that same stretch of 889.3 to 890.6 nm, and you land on 10.1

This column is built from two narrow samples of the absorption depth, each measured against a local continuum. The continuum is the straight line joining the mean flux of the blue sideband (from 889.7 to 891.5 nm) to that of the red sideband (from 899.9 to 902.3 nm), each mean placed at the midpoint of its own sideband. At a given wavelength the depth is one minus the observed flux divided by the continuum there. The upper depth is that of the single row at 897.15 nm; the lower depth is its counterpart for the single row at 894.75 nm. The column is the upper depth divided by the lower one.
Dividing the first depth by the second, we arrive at -0.3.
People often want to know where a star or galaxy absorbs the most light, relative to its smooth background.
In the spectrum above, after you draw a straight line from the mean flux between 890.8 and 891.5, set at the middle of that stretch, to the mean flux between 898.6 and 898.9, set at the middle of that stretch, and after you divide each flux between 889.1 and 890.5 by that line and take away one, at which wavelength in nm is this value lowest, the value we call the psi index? 889.65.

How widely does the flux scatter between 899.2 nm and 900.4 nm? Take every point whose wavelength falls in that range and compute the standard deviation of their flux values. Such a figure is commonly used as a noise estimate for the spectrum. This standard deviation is 0.05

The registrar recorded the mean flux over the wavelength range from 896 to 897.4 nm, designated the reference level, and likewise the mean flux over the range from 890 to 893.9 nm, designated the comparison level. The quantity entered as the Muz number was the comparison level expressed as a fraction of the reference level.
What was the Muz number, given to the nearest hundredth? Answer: 0.95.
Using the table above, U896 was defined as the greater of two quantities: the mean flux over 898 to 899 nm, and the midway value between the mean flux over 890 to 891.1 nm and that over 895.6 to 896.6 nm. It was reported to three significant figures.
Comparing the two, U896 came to 11.0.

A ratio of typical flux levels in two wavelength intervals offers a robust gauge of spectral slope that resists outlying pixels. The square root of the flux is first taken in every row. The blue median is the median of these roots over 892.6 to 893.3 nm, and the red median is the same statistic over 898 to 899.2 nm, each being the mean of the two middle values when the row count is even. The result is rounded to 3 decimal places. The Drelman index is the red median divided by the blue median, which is 1.035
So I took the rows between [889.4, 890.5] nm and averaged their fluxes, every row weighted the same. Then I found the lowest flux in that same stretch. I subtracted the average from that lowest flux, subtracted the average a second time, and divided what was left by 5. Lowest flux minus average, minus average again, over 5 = -2.16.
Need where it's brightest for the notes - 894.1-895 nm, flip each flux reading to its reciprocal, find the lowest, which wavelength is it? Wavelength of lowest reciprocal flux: 894.90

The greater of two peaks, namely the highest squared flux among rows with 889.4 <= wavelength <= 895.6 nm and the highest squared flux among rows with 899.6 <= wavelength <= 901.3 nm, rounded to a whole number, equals 129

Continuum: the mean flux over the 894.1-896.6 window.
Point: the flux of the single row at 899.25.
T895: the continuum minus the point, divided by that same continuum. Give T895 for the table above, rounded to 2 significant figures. -0.047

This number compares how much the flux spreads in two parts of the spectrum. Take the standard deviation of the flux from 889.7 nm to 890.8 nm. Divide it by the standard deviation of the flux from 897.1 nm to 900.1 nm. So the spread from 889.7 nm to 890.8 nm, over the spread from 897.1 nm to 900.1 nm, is 1.5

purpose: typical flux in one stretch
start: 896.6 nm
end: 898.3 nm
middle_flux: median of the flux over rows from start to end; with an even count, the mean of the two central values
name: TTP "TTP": 11.0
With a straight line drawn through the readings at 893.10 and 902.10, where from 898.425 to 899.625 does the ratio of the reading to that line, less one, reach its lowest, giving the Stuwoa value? 898.50 nm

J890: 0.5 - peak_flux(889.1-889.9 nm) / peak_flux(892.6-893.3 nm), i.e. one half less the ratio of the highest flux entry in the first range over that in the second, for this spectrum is -0.508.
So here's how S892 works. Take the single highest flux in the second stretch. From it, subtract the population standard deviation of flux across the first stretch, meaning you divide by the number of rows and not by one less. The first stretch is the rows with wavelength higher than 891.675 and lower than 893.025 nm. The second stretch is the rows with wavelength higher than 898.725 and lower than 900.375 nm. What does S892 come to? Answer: 10.7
